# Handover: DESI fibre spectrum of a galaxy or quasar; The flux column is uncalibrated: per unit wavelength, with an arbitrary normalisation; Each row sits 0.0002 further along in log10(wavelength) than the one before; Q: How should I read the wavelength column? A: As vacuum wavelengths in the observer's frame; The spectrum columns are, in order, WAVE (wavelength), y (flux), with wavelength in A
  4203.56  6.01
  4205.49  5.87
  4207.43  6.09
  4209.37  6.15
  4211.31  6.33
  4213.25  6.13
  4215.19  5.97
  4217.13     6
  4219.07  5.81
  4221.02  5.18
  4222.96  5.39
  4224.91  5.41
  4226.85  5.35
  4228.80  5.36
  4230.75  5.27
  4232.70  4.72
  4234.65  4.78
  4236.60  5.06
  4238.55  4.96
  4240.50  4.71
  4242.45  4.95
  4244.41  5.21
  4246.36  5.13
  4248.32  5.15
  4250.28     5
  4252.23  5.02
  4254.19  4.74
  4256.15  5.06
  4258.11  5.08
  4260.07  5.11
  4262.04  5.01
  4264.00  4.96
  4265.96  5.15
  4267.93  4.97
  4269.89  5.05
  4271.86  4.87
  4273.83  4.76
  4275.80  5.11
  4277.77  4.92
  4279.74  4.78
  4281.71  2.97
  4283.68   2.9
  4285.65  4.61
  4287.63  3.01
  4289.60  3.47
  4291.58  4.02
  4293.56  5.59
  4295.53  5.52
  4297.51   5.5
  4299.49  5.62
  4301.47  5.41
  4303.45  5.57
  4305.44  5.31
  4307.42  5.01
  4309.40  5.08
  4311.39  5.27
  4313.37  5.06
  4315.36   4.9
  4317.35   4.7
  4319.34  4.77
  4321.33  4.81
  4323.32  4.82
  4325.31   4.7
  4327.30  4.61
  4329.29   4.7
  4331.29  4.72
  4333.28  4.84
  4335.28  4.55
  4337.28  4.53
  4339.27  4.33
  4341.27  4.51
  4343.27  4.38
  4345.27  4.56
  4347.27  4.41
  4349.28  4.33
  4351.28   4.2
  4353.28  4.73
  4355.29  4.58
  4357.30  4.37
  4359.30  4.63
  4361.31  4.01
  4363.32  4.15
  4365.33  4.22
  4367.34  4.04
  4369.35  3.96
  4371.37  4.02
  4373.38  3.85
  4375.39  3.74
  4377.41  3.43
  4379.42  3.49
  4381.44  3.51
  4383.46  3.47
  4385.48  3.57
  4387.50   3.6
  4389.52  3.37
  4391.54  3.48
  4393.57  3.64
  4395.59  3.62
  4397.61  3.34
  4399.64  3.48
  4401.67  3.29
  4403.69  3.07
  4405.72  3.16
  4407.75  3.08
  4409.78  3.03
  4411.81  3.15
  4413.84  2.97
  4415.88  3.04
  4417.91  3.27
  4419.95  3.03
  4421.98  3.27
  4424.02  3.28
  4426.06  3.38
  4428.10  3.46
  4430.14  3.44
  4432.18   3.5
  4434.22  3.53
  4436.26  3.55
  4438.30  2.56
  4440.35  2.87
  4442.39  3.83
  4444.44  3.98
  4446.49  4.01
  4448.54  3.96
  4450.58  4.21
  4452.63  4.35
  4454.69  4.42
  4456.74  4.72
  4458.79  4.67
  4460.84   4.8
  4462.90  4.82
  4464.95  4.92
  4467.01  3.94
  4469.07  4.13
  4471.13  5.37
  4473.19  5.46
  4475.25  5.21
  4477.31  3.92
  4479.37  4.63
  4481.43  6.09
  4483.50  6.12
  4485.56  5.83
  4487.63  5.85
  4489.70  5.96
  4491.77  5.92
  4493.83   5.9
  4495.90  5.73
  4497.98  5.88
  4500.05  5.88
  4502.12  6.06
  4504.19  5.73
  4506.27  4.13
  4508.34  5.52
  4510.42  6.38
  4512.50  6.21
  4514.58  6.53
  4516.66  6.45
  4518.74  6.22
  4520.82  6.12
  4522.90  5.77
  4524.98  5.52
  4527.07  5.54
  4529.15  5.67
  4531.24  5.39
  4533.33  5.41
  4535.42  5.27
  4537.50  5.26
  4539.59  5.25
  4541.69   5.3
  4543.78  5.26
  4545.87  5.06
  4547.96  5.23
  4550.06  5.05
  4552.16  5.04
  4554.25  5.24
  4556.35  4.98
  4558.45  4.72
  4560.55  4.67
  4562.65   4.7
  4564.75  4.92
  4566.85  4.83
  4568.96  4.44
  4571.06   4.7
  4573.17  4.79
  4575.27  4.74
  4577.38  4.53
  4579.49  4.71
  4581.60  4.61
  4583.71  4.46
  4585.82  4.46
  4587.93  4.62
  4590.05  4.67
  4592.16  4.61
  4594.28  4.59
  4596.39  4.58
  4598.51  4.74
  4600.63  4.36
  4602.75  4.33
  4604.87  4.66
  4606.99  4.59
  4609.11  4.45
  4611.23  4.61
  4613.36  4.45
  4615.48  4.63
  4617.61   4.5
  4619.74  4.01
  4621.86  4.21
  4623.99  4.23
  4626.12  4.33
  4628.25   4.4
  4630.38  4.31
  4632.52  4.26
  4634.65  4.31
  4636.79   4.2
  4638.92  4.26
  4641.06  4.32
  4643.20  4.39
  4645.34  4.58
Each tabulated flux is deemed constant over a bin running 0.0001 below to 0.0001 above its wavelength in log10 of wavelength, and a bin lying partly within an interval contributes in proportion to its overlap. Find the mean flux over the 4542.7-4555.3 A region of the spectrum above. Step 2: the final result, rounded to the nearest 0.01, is 5.15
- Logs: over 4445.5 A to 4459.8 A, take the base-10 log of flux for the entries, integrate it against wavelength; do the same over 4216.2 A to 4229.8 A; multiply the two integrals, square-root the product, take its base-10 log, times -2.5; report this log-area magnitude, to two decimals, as -2.45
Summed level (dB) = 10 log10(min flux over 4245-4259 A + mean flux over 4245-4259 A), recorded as 9.9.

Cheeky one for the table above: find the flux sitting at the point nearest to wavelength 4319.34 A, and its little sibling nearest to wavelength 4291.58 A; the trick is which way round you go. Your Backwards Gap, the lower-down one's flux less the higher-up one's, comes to -0.75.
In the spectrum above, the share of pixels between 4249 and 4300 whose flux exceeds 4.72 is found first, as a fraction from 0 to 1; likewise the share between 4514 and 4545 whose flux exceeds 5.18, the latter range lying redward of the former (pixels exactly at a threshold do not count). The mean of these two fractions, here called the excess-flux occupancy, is 0.9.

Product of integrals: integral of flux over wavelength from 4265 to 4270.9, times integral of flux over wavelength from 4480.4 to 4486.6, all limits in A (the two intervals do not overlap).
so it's 1111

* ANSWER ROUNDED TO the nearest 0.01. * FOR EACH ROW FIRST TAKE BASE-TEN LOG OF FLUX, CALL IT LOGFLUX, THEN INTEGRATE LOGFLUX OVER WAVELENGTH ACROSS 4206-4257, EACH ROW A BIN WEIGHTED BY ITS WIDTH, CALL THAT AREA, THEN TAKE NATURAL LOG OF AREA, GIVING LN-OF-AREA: 3.61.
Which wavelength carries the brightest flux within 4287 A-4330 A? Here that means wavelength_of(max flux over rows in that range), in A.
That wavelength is 4299.49 A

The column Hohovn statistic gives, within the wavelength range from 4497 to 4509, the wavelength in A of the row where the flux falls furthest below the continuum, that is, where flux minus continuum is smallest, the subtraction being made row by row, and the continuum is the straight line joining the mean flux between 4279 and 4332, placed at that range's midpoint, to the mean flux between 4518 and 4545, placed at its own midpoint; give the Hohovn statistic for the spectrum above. 4506.27 A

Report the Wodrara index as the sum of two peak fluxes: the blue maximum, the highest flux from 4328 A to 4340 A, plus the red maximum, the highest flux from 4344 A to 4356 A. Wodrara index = 9.6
